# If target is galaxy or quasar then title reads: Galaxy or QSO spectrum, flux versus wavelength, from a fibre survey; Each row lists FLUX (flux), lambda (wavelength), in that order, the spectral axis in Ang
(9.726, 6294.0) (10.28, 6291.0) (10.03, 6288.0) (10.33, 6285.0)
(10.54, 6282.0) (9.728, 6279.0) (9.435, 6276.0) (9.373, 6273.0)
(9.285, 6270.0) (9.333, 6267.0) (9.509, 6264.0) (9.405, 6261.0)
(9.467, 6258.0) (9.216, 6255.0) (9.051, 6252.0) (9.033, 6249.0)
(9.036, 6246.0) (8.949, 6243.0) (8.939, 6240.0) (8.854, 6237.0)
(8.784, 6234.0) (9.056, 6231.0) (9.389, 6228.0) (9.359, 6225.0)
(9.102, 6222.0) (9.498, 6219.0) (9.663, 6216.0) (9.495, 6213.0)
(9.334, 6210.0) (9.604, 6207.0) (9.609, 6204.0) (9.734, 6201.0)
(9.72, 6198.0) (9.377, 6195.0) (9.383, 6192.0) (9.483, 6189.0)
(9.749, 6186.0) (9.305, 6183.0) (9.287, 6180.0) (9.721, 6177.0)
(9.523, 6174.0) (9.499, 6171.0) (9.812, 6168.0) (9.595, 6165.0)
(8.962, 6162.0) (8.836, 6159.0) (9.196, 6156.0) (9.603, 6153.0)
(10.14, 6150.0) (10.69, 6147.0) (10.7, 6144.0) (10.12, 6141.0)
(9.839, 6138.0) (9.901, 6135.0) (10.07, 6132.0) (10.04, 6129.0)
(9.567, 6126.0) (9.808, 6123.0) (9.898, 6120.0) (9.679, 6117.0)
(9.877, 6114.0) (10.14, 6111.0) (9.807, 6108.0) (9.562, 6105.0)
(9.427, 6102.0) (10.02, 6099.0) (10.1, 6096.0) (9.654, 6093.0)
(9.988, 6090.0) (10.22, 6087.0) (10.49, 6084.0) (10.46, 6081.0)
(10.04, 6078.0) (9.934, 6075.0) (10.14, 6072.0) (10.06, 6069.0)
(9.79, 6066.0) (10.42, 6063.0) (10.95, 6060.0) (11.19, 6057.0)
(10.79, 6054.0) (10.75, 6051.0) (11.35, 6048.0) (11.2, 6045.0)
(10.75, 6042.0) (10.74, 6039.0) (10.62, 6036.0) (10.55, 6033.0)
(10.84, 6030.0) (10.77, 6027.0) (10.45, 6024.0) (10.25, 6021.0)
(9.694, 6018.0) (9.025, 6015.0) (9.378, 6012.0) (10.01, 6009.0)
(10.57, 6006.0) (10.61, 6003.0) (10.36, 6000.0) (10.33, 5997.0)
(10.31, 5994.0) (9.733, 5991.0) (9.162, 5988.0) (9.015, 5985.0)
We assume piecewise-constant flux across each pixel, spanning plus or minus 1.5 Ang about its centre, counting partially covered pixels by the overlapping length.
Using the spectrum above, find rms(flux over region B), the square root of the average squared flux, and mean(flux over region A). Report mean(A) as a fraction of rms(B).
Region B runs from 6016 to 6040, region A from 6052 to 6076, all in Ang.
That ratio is 0.99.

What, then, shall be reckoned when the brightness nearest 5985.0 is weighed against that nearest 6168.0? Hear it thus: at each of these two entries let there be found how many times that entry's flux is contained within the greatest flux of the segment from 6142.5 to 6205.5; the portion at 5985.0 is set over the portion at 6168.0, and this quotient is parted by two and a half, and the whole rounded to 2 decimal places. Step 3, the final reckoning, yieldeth 0.44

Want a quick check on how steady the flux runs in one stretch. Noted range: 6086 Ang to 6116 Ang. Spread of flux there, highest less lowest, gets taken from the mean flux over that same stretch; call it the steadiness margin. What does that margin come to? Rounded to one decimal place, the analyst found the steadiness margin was 9.1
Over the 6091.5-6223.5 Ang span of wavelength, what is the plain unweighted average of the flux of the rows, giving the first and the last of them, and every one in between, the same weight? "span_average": 9.7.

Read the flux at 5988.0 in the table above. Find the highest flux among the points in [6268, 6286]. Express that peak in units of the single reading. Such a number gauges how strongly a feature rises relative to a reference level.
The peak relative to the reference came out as 1.150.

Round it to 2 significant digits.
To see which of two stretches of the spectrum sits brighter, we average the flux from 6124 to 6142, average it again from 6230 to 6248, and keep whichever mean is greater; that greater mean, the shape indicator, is 9.9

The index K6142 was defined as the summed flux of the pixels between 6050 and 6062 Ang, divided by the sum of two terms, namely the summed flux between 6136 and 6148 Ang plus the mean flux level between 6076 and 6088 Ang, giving 0.846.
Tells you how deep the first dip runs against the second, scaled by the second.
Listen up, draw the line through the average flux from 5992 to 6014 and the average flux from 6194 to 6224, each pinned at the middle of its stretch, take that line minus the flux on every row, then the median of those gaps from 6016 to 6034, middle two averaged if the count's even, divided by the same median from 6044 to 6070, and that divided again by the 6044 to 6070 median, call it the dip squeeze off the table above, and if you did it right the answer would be -1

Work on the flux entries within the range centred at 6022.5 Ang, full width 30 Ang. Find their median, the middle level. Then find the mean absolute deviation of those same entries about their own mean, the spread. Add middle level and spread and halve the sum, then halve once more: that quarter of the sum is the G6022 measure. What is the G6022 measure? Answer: 2.71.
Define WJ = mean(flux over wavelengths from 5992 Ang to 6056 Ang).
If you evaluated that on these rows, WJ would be 10.45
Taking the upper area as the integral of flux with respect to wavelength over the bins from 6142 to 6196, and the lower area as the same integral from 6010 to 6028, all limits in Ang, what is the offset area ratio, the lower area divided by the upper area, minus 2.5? -2.16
